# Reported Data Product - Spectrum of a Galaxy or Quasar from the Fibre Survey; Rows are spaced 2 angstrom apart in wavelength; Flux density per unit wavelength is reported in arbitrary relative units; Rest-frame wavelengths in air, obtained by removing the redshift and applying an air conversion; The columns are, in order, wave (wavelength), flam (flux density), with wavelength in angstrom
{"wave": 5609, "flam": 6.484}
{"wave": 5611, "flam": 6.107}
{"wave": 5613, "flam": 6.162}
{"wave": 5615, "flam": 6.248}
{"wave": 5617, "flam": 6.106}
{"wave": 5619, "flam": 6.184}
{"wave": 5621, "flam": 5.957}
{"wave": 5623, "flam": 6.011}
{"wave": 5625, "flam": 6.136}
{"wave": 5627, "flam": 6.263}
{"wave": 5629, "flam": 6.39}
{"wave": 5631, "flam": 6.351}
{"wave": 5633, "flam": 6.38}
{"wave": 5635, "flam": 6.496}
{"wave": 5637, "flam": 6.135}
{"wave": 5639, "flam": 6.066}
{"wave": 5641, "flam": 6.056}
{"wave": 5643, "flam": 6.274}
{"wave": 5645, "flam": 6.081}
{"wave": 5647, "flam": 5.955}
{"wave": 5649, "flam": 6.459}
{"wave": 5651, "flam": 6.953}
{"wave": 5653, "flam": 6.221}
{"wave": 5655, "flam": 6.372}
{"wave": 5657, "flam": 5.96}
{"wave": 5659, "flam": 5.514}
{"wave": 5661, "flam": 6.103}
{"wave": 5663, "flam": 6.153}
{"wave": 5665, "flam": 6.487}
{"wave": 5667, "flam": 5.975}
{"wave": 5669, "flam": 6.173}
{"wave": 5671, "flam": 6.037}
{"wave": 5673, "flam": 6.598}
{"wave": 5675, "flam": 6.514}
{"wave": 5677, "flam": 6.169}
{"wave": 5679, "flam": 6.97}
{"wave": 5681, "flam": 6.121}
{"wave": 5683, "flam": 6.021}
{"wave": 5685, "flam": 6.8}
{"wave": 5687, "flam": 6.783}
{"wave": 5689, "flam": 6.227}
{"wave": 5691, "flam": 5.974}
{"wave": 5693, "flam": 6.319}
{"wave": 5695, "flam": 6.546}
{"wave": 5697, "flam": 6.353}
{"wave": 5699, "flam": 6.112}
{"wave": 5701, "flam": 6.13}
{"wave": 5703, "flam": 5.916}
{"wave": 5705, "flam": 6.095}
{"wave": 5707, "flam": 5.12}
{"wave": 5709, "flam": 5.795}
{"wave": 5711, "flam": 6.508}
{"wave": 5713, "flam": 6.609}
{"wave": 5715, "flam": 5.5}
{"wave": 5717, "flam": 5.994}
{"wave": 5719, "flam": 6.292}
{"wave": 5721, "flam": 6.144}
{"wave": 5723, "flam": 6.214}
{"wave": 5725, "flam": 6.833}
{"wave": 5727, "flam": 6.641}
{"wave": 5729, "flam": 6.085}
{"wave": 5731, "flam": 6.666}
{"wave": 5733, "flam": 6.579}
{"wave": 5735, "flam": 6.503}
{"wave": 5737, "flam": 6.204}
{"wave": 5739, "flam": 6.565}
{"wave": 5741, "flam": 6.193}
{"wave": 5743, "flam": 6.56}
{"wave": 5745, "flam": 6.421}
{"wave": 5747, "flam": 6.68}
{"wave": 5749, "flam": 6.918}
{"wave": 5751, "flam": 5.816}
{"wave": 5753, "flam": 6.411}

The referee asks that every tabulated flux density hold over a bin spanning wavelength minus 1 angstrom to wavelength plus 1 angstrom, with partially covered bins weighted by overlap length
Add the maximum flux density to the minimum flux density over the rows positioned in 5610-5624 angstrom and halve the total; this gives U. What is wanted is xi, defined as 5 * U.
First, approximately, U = 6.10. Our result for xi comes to 30.5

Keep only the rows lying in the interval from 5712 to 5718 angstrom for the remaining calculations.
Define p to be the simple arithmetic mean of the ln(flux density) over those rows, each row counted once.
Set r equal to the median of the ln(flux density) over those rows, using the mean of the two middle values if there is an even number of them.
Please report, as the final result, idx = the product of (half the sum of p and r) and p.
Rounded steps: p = 1.79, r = 1.791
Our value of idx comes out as 3.22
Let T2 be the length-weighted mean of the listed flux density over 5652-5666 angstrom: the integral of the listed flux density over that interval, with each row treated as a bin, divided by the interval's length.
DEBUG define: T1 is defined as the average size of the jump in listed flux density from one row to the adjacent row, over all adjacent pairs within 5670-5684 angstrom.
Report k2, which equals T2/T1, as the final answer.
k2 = 13.4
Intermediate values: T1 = 0.46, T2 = 6.12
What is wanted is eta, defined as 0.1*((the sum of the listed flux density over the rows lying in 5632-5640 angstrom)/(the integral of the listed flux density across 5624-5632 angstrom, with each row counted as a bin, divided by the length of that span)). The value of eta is 0.399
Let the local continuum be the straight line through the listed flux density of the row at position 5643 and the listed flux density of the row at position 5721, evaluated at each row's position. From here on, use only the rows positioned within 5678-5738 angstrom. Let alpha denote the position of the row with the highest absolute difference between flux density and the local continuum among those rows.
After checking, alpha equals 5707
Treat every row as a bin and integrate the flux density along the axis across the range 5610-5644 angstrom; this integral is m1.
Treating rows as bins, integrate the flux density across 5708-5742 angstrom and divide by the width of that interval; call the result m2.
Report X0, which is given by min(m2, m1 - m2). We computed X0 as 6.31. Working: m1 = 210.6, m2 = 6.31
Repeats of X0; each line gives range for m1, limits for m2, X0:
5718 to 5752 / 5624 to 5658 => 6.27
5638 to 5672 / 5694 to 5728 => 6.16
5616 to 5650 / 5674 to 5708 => 6.25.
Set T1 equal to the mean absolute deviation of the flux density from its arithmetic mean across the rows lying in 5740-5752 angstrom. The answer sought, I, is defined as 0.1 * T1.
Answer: 0.029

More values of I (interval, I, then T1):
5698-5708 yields 0.030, 0.30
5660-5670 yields 0.012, 0.12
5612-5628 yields 0.008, 0.08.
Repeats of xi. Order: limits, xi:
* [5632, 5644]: 31.4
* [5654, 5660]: 29.7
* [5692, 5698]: 32.2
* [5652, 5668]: 30.0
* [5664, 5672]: 31.2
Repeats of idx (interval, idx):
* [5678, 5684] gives 3.39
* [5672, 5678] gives 3.47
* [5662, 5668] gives 3.32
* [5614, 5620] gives 3.32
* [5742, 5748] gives 3.54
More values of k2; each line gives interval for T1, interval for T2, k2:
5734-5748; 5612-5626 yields 20.4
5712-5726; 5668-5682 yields 14.0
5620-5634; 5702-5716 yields 71.1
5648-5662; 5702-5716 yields 12.6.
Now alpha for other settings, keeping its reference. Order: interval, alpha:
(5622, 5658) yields 5651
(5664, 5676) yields 5673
